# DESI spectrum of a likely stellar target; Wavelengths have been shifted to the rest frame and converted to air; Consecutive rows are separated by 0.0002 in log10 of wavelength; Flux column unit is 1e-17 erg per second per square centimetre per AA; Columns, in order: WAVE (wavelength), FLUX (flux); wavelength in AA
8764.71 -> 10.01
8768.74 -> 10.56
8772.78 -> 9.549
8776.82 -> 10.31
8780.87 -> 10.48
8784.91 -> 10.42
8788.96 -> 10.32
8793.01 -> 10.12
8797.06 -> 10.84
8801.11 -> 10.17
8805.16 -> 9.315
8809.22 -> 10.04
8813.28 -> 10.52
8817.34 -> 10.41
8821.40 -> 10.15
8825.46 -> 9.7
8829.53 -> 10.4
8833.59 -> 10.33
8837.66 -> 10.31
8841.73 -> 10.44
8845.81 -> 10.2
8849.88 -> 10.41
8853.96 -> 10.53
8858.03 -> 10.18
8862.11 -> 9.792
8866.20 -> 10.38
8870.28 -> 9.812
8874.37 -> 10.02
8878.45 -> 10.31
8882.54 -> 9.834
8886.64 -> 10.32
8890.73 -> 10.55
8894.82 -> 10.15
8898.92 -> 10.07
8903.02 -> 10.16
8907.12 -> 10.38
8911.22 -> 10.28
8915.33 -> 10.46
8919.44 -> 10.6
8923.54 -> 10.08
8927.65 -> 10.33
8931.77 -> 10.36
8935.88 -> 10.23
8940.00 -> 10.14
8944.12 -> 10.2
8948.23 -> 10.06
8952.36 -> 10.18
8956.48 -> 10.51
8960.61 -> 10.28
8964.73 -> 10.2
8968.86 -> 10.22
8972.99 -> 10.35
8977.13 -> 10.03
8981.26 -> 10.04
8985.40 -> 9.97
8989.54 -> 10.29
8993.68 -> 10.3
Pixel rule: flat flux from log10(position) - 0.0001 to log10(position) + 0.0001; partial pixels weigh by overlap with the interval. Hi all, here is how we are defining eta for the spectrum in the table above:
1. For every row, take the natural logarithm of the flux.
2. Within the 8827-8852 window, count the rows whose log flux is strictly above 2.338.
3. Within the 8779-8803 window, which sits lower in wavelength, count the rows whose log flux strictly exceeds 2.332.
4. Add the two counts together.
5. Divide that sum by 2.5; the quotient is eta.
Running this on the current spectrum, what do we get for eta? 2.8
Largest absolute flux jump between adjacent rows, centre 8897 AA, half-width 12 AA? 0.4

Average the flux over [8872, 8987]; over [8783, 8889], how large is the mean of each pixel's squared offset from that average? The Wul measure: 0.10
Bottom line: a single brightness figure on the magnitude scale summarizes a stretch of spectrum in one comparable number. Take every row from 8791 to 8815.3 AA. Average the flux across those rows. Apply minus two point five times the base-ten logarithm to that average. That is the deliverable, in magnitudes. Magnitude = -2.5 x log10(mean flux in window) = -2.52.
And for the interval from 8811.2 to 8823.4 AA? -2.54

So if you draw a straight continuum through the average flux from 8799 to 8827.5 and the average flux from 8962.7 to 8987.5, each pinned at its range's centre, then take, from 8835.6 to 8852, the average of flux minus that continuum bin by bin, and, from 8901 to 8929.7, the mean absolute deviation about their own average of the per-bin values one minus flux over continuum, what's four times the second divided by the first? 0.2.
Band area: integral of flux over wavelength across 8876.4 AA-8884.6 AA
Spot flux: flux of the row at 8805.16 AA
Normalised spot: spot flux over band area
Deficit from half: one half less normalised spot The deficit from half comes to 0.387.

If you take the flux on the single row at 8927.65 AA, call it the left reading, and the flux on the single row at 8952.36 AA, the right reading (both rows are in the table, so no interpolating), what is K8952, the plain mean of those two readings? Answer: 10.3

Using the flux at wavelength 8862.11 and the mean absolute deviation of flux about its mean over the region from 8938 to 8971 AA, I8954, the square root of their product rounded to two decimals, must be 0.92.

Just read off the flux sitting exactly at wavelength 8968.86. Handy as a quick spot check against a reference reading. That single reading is 10.22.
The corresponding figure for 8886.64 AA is 10.32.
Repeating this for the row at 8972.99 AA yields 10.35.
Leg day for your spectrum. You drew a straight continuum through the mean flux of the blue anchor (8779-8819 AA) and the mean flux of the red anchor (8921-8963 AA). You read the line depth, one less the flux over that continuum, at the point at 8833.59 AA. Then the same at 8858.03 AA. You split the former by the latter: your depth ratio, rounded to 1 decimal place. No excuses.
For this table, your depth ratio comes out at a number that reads -1.0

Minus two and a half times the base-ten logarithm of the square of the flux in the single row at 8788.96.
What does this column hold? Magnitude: -5.07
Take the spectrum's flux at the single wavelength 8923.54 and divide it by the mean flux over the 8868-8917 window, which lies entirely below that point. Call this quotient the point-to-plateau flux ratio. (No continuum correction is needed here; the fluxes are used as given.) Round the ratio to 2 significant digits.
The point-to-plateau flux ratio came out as 0.99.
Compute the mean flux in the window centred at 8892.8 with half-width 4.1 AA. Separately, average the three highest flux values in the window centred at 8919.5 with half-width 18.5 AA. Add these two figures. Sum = 20.8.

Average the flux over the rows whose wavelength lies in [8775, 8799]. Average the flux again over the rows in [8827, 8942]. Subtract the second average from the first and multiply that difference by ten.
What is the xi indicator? 1.6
